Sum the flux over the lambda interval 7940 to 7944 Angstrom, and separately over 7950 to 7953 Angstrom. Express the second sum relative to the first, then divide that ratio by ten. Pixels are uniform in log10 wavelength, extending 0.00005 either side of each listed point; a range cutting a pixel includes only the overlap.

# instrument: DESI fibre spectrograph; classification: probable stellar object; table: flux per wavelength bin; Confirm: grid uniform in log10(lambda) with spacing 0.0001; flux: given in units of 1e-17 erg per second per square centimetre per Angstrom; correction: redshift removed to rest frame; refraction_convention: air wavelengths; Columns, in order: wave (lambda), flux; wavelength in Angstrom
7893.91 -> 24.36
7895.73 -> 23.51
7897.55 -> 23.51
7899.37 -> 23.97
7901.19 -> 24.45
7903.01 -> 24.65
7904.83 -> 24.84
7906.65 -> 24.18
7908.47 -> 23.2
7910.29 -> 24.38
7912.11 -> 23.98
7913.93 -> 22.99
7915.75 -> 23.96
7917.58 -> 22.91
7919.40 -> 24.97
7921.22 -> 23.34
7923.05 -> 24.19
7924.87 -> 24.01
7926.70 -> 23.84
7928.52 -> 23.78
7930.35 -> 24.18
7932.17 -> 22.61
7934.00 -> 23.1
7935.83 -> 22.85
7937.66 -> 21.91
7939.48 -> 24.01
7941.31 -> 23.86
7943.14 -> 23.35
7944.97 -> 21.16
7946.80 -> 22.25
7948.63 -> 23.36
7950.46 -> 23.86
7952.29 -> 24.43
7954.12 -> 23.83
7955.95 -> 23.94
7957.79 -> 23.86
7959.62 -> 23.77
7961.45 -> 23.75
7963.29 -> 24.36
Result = 0.102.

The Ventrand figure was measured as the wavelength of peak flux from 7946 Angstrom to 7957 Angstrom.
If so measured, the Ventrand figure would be 7952.29 Angstrom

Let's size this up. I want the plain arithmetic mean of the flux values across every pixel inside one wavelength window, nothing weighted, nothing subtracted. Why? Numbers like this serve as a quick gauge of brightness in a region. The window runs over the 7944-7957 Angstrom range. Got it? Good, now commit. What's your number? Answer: 23.3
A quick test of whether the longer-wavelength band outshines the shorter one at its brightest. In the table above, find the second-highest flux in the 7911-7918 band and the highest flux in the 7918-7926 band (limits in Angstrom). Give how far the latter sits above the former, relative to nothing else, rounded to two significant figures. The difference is 1.0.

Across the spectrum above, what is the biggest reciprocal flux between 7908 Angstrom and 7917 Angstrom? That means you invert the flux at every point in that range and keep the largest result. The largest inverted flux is 0.0435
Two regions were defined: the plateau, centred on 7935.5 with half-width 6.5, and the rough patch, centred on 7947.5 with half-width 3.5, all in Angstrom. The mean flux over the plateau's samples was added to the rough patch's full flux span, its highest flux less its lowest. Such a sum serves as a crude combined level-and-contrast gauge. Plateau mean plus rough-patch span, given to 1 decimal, 25.9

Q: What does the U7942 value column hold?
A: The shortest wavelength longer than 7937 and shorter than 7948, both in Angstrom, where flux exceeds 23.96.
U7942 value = 7939.48 Angstrom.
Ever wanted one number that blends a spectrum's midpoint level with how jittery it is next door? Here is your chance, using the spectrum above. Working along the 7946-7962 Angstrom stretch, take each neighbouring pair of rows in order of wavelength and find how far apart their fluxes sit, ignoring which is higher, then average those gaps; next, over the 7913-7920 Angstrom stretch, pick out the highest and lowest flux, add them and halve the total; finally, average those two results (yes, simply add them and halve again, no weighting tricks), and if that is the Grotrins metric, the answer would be 12.2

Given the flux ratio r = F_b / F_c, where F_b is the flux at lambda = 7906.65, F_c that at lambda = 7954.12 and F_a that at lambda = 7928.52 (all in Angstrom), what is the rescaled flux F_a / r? 23.4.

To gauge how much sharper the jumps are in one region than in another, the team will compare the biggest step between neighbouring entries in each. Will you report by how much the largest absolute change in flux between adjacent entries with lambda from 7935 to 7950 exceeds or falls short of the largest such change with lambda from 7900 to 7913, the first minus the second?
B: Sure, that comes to 1.0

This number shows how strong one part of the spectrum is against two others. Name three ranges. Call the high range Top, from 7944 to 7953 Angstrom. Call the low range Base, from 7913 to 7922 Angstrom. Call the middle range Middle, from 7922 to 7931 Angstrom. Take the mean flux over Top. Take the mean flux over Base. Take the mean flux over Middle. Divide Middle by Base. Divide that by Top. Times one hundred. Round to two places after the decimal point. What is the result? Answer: 4.41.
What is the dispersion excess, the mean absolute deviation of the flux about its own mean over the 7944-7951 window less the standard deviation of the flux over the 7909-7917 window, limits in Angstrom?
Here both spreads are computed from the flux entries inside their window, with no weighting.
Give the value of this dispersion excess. 0.4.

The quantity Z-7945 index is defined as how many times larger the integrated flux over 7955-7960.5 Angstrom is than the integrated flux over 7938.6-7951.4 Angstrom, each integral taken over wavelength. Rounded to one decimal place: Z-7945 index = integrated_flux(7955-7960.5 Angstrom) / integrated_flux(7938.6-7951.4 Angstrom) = 0.4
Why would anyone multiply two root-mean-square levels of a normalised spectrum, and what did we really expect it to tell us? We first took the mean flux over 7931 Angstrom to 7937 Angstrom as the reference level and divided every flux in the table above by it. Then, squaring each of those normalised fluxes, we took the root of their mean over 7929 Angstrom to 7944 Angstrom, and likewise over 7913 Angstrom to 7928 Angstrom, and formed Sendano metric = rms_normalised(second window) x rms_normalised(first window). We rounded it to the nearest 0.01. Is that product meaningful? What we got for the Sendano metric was 1.06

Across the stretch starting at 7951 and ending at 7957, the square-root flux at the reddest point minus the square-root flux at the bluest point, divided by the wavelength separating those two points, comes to -0.014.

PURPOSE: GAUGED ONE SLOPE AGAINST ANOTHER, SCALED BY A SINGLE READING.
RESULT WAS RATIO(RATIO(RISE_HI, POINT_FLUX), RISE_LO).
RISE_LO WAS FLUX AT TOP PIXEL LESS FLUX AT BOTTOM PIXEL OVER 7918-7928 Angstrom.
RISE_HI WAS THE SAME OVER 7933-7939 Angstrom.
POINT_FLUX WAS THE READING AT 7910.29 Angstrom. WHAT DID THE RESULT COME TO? 0.043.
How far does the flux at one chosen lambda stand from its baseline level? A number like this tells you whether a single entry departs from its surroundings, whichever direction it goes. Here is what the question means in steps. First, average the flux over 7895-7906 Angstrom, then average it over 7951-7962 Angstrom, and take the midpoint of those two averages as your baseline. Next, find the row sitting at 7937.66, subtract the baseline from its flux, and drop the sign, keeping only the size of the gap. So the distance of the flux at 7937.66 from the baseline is 2.1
